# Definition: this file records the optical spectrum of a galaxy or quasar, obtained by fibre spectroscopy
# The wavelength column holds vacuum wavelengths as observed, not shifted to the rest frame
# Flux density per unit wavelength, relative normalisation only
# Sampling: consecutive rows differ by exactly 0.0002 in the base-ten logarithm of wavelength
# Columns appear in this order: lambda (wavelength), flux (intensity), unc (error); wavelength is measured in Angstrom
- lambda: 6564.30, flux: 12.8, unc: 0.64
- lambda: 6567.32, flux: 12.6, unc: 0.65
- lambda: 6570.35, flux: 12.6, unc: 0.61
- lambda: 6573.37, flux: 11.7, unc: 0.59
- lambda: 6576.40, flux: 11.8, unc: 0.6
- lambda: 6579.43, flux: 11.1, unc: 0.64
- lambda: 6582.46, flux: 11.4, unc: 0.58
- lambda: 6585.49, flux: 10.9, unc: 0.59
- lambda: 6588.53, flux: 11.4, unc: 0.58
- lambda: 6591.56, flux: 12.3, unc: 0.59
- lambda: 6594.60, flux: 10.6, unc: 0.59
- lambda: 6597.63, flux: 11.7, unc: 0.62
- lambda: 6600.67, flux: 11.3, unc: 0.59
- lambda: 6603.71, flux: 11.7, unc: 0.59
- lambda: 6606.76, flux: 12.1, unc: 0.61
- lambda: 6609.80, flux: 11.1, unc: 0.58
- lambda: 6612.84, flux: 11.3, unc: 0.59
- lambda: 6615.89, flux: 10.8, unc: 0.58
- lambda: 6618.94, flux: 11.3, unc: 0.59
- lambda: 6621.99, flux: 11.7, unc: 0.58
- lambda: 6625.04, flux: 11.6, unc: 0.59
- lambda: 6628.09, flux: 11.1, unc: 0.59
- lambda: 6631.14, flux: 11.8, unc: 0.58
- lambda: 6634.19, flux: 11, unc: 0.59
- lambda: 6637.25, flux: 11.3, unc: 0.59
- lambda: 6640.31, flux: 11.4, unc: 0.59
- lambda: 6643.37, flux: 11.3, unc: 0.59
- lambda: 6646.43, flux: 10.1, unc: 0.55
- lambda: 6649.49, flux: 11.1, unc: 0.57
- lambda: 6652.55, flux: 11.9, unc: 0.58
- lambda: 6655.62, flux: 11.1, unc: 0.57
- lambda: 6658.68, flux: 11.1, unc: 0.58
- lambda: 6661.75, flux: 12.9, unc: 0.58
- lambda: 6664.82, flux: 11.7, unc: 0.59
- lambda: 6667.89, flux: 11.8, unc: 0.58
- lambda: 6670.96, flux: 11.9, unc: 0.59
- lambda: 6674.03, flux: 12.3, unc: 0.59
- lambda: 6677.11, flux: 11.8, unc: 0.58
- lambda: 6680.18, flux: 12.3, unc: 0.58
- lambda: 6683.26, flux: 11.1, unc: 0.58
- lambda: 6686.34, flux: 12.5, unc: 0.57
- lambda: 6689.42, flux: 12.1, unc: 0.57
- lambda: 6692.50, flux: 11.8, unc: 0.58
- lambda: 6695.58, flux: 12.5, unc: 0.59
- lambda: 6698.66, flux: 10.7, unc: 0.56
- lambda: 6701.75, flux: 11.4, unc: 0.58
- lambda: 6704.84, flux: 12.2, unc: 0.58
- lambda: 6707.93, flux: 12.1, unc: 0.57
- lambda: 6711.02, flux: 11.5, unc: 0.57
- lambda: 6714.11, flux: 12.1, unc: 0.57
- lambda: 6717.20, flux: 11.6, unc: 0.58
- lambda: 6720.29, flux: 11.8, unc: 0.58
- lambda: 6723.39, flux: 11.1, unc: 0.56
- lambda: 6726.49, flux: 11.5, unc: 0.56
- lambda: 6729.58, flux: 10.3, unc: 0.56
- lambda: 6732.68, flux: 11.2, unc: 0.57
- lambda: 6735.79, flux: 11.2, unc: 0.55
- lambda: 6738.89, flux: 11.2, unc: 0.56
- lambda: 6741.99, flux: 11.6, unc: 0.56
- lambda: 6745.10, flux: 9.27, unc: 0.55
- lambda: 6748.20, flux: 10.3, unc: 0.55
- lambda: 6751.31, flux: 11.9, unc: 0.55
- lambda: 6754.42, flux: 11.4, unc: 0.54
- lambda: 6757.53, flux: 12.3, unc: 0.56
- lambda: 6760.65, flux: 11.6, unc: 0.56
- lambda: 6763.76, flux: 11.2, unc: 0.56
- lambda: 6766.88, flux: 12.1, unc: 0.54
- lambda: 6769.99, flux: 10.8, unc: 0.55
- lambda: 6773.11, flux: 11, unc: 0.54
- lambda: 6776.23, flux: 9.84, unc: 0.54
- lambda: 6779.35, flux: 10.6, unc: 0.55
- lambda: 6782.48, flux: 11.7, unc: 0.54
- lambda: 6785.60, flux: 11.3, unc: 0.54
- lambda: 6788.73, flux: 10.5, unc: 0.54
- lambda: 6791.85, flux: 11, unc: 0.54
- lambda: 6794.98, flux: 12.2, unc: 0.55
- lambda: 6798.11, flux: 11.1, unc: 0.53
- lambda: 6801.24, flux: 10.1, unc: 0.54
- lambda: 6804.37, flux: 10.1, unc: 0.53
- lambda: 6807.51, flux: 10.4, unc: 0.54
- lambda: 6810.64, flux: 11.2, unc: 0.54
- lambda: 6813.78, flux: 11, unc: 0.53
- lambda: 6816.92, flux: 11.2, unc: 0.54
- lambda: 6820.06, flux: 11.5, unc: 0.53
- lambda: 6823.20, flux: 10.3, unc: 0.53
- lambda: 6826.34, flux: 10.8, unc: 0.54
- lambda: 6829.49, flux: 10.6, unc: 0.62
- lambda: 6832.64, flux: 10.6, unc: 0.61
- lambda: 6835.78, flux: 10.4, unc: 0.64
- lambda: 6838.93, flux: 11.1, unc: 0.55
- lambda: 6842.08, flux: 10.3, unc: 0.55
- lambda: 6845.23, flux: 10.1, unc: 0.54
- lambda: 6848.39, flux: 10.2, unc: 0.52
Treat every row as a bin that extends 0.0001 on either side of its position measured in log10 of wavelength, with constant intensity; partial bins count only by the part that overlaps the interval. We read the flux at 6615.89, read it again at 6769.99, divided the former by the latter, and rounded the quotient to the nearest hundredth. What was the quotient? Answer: 1.00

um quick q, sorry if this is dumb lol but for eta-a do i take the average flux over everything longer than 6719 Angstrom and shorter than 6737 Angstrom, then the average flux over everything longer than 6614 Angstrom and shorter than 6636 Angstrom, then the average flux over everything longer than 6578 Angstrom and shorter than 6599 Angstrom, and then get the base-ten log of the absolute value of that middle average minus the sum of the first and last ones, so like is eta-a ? 1.05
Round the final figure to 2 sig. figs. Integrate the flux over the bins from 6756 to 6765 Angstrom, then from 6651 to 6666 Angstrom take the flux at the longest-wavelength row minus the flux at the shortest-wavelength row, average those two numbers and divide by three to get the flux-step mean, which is 18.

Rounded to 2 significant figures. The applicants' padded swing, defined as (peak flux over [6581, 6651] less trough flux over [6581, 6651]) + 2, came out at 4.2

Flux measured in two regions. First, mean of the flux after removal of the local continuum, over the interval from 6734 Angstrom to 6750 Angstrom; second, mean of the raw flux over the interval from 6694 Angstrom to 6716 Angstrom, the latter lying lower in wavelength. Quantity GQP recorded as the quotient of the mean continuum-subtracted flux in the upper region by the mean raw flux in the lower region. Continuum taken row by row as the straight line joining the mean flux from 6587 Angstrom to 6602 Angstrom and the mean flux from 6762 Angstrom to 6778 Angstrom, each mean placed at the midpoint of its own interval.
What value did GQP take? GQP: -0.03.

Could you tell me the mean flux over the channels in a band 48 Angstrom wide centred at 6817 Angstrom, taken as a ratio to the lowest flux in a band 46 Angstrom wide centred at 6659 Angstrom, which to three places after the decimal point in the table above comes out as 1.073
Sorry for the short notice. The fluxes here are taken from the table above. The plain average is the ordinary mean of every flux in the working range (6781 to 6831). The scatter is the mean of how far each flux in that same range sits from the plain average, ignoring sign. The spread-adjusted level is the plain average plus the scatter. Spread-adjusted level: 11.41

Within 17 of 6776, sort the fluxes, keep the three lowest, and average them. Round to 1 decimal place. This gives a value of 10.3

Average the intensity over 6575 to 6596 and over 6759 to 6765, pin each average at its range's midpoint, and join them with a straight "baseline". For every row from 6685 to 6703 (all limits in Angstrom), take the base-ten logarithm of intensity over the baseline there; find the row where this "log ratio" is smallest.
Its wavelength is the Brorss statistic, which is 6698.66 Angstrom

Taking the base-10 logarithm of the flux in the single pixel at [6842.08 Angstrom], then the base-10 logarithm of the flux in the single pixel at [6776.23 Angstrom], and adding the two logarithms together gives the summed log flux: 2.006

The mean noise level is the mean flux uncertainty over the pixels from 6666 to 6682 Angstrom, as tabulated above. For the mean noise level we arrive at 0.58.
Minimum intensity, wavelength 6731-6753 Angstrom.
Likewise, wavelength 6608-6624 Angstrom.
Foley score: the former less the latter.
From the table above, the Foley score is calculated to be -1.5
